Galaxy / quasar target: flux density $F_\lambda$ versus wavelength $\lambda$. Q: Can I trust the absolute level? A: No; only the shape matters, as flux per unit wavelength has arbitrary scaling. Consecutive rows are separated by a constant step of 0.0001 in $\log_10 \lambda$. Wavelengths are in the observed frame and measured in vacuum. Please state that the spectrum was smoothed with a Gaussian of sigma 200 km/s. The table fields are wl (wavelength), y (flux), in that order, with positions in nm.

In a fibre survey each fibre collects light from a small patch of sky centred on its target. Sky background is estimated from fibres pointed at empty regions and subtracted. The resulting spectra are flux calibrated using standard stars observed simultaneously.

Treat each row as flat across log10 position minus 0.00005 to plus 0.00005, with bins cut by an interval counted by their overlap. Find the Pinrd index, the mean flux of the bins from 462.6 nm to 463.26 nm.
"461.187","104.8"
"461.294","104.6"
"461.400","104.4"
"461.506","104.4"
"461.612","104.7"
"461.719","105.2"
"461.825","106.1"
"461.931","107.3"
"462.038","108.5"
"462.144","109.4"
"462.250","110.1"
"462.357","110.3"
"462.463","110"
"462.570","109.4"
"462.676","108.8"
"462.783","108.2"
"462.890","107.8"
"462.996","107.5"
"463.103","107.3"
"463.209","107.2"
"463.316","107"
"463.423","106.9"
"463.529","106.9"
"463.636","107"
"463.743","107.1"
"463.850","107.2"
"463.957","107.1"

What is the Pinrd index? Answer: 108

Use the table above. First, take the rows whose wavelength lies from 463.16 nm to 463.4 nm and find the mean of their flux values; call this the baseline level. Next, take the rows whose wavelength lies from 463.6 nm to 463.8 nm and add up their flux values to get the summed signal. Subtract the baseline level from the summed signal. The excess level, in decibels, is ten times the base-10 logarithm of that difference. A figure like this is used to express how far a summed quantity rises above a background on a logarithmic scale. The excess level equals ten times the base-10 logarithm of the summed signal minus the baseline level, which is 20.3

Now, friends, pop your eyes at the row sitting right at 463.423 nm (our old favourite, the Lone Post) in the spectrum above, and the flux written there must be 106.9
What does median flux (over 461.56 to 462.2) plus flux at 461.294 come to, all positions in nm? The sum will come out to 211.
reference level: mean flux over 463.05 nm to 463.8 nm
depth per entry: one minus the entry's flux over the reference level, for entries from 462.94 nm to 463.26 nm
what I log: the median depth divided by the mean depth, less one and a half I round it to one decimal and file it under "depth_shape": -0.6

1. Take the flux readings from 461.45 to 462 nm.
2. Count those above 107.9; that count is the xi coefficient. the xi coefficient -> 0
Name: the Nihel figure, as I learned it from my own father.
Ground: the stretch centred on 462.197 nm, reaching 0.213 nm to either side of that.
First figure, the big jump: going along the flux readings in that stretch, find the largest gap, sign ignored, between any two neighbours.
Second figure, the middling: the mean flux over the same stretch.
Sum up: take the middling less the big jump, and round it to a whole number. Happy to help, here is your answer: 109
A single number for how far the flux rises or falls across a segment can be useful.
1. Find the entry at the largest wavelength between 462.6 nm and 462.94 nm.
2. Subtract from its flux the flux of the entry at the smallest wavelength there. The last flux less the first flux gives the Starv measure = -1.0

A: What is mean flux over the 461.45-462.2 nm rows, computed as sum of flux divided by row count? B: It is 107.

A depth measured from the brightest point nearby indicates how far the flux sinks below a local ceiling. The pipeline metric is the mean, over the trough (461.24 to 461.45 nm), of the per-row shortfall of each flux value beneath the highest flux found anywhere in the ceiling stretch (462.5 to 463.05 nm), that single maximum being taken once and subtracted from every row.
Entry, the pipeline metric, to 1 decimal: 4.9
